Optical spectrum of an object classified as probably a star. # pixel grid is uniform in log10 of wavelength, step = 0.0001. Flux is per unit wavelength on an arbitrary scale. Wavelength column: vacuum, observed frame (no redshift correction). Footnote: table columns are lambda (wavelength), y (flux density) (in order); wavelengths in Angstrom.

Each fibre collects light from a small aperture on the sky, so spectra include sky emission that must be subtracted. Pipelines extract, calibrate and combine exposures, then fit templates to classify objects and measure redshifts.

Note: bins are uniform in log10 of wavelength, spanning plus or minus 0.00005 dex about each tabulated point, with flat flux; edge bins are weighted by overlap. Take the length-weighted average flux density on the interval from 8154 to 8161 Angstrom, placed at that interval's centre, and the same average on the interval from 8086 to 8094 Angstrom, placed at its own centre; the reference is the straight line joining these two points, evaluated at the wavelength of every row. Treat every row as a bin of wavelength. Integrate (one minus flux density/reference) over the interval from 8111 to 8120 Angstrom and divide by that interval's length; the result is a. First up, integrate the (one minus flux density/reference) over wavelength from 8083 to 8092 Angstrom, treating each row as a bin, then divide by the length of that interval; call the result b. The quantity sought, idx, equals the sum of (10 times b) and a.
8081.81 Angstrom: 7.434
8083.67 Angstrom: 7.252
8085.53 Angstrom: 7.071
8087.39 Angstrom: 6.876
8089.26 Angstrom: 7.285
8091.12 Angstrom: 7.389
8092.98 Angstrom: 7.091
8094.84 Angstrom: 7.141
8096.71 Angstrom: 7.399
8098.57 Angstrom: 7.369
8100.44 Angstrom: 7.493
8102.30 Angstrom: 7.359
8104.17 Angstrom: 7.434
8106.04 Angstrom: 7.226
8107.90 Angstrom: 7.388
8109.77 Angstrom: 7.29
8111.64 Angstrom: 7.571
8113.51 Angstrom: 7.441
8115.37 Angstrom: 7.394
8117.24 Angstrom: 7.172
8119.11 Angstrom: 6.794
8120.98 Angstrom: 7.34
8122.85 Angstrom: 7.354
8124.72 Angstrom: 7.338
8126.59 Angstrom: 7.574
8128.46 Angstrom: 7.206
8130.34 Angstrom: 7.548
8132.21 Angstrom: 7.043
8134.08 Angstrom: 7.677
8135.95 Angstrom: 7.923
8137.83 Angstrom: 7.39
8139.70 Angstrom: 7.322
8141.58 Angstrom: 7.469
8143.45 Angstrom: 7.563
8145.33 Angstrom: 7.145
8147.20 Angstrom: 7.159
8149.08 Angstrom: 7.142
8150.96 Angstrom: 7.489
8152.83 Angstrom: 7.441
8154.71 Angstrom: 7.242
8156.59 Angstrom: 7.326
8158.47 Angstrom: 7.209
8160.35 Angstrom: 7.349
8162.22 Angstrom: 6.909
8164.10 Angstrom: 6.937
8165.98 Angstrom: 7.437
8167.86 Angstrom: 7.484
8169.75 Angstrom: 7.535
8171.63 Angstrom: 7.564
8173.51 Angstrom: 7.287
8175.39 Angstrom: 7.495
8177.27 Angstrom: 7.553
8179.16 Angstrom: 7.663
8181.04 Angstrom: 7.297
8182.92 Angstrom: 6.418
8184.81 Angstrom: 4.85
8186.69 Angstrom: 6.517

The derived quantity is 0.0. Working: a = -0.009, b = 0.00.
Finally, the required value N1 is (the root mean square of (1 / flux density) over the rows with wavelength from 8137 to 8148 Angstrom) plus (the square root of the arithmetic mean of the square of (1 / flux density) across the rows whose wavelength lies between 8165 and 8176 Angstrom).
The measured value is 0.270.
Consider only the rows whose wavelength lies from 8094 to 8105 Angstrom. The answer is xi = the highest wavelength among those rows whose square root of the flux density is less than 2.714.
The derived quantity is 8102.30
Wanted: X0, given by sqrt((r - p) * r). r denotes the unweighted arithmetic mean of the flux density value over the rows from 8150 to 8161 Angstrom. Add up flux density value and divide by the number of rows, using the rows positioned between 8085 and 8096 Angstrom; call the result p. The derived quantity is 1.21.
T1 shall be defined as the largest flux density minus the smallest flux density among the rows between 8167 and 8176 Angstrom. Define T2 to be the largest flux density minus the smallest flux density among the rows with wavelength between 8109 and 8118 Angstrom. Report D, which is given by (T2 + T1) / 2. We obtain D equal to 0.3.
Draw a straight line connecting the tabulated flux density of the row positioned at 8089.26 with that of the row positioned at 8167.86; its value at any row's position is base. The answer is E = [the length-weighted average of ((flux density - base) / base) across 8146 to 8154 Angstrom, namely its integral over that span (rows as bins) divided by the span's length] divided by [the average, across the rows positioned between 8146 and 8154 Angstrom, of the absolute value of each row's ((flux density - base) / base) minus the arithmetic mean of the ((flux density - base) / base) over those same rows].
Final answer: -0.9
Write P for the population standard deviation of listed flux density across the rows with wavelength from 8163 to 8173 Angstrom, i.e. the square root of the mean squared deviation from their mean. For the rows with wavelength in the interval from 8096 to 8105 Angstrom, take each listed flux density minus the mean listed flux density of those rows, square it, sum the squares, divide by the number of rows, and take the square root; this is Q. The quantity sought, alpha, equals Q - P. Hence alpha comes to -0.18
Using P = 0.23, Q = 0.05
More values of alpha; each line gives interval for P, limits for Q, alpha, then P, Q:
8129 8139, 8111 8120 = -0.02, 0.29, 0.27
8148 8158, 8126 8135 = 0.12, 0.13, 0.24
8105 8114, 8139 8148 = 0.05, 0.12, 0.17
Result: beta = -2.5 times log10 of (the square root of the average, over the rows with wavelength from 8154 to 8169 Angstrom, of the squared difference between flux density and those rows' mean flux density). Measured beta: 1.75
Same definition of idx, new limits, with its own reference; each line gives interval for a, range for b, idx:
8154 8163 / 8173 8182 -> -0.2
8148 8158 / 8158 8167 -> 0.2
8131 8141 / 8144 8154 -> -0.1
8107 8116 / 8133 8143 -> -0.5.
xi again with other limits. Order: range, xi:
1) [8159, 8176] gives 8173.51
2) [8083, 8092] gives 8089.26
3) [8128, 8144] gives 8139.70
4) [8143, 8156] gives 8154.71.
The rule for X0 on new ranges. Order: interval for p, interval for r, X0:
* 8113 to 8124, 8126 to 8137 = 1.36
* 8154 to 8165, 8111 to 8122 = 0.95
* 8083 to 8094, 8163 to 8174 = 1.25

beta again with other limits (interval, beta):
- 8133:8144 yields 1.75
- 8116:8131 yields 1.60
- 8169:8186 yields 0.16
